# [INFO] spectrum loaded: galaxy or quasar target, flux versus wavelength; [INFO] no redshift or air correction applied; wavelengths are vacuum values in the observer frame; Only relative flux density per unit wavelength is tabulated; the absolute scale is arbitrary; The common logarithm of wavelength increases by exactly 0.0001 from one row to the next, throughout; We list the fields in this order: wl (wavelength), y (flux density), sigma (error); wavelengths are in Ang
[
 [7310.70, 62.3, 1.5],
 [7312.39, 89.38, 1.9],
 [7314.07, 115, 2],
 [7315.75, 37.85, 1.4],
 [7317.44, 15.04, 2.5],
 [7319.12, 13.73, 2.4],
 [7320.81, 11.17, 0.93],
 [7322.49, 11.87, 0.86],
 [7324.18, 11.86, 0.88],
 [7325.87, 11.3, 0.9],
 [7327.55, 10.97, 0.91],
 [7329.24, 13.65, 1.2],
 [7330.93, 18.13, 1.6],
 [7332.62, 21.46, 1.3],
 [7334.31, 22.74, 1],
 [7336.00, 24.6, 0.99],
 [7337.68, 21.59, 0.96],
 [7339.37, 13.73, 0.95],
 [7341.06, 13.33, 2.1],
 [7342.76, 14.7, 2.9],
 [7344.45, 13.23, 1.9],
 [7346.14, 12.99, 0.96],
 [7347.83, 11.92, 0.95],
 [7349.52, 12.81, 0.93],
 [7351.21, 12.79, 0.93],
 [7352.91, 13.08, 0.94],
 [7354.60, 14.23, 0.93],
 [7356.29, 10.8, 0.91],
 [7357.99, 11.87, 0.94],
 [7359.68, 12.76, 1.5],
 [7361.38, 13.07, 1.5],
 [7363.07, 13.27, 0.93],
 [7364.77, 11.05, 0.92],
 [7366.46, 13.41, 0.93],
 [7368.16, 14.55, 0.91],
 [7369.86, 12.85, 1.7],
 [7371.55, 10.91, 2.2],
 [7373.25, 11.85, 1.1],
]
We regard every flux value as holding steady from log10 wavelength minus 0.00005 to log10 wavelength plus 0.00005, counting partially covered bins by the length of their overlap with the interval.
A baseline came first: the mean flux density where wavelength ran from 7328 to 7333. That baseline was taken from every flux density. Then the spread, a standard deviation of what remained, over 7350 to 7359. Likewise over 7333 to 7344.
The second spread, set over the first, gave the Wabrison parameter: 4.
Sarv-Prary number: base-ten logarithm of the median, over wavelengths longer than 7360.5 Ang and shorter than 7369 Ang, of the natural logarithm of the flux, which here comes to 0.413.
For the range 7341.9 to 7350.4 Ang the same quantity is 0.409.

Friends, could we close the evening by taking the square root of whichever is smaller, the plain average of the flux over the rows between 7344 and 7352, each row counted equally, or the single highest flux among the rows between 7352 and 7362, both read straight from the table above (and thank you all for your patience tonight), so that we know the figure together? 3.57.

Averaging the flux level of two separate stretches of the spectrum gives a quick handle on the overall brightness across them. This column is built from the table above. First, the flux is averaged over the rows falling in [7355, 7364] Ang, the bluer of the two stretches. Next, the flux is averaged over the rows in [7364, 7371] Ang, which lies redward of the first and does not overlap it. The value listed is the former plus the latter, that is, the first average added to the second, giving 25.3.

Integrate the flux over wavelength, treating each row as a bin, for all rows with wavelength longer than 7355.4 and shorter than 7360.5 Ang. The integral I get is 60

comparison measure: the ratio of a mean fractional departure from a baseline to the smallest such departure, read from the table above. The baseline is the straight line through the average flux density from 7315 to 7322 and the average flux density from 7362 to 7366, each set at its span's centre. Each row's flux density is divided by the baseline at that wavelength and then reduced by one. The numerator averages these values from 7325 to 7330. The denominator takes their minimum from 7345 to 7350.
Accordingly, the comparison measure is 1.7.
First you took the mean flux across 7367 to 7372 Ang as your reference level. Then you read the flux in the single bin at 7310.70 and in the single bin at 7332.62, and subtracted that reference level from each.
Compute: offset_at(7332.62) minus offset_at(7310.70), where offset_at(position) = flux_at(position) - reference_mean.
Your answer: -40.8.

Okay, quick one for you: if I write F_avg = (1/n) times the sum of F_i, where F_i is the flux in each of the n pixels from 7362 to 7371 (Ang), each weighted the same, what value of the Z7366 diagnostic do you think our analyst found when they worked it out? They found 13.0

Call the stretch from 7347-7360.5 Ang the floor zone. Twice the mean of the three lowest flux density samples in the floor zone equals 23.1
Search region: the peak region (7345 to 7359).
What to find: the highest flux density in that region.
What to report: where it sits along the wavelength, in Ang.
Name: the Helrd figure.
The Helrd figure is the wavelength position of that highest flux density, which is 7354.60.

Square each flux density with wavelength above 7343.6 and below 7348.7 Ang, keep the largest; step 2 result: 175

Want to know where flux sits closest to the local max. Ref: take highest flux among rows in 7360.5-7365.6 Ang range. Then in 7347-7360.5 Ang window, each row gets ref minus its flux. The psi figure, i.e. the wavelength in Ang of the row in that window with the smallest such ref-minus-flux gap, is 7354.60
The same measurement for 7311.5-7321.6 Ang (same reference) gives 7314.07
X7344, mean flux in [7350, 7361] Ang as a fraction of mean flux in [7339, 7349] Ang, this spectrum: 0.95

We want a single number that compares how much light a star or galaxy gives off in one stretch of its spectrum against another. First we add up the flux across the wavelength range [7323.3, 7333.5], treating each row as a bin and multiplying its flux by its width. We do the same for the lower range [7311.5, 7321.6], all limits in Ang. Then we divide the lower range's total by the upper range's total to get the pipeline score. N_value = 3.2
